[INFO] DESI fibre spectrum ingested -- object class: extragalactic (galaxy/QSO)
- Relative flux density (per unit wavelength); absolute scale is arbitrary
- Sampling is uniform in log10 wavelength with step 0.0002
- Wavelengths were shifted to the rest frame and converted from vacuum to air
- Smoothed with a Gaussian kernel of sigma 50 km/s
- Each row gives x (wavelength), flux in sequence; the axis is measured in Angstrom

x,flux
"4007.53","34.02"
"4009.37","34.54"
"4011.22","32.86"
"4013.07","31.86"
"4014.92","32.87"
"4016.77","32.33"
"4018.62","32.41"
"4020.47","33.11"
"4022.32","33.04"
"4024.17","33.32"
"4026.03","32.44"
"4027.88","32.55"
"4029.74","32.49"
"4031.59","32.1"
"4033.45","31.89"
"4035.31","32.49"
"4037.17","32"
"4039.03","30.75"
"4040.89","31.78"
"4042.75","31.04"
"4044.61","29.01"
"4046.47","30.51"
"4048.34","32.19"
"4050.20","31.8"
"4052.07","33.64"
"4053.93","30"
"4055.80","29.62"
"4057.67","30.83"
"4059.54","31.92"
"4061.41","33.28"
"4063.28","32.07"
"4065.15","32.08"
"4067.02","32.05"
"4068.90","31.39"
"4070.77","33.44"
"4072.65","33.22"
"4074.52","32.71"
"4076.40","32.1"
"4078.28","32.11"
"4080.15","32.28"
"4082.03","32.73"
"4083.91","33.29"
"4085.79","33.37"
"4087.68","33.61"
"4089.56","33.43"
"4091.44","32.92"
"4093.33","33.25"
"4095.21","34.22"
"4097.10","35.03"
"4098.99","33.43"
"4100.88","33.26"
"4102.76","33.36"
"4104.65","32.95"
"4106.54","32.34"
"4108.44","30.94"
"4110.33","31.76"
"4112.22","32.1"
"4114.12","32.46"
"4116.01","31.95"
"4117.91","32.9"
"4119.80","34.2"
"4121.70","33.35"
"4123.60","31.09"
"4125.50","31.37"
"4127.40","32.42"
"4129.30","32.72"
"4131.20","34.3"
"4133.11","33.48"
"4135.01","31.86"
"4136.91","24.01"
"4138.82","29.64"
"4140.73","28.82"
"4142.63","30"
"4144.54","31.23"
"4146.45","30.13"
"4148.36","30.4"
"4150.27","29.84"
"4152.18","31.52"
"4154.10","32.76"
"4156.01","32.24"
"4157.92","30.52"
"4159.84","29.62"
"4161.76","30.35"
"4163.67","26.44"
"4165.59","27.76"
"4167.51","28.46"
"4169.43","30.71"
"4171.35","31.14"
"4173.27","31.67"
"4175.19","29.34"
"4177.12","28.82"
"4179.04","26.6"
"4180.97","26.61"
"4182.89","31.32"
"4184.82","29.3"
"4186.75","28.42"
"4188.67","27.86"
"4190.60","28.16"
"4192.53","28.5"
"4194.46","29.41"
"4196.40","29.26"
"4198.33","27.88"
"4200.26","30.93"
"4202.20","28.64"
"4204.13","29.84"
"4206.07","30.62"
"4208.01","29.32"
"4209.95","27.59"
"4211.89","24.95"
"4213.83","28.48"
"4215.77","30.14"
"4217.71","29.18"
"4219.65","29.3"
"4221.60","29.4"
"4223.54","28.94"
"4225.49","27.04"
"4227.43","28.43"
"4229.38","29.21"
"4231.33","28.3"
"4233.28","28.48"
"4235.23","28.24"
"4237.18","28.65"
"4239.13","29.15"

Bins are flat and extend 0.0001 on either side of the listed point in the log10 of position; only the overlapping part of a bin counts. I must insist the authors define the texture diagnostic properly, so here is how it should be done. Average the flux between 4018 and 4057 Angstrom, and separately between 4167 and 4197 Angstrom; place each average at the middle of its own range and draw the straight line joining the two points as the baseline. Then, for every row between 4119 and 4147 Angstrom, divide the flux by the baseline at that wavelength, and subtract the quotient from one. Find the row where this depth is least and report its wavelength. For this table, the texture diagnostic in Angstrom 4131.20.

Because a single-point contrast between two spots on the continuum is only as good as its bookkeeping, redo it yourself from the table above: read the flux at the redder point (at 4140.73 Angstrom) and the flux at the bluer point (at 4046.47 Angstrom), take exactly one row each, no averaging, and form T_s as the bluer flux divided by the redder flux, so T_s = 1.06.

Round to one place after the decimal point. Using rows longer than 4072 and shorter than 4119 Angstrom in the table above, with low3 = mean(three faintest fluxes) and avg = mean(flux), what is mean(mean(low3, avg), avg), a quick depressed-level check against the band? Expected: 32.5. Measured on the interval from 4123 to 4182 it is 29.1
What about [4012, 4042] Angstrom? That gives 32.1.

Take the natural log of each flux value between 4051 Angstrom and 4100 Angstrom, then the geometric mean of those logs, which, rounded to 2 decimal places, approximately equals 3.48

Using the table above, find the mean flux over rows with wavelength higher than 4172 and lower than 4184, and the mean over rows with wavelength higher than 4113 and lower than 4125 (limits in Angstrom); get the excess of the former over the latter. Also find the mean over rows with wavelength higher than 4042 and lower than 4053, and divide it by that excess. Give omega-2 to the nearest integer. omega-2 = -9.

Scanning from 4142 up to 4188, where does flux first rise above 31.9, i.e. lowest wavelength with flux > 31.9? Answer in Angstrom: 4154.10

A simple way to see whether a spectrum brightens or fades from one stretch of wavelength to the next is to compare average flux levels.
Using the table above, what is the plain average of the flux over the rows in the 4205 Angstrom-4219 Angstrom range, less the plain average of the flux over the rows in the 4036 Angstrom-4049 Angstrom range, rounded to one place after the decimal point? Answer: -2.4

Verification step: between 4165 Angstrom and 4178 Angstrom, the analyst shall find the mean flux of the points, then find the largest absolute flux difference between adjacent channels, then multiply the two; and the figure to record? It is 69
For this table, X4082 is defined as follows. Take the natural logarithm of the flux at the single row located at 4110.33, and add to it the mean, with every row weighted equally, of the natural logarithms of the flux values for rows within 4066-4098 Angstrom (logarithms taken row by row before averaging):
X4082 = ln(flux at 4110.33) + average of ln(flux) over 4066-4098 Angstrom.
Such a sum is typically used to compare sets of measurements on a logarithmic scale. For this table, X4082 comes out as 6.95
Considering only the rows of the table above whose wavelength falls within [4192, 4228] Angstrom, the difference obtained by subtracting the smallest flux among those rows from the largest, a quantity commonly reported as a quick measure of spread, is 6.0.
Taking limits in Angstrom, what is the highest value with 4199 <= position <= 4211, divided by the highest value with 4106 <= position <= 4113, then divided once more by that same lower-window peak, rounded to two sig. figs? 0.030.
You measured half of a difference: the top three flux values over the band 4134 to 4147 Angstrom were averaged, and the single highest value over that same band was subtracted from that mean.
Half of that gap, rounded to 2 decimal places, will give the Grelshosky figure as -0.39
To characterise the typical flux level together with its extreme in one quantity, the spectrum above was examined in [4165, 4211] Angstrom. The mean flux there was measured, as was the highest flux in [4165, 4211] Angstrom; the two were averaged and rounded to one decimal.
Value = 30.4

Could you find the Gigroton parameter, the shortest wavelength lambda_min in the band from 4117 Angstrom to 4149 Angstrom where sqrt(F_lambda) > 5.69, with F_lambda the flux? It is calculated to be 4117.91 Angstrom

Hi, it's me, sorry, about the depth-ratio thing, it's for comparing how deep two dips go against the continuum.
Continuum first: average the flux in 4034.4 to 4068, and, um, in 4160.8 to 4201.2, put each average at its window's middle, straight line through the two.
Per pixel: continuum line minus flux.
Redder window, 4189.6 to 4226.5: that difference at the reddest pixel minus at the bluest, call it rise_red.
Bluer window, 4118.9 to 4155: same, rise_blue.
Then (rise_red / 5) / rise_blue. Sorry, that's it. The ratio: 0.11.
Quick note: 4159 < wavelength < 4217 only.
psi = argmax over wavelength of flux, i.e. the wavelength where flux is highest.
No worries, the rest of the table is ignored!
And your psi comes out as 4173.27 Angstrom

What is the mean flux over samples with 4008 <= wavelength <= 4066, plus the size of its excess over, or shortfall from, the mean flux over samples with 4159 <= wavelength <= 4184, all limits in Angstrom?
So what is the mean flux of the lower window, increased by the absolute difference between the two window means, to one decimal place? 34.9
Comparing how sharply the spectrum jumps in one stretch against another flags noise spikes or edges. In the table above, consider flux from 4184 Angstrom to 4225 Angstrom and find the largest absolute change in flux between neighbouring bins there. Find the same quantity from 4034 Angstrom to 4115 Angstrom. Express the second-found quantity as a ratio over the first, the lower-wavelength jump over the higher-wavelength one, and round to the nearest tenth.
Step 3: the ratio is 1.0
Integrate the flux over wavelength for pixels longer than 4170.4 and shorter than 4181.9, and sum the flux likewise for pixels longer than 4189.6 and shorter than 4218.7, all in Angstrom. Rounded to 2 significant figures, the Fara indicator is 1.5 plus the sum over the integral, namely 2.8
